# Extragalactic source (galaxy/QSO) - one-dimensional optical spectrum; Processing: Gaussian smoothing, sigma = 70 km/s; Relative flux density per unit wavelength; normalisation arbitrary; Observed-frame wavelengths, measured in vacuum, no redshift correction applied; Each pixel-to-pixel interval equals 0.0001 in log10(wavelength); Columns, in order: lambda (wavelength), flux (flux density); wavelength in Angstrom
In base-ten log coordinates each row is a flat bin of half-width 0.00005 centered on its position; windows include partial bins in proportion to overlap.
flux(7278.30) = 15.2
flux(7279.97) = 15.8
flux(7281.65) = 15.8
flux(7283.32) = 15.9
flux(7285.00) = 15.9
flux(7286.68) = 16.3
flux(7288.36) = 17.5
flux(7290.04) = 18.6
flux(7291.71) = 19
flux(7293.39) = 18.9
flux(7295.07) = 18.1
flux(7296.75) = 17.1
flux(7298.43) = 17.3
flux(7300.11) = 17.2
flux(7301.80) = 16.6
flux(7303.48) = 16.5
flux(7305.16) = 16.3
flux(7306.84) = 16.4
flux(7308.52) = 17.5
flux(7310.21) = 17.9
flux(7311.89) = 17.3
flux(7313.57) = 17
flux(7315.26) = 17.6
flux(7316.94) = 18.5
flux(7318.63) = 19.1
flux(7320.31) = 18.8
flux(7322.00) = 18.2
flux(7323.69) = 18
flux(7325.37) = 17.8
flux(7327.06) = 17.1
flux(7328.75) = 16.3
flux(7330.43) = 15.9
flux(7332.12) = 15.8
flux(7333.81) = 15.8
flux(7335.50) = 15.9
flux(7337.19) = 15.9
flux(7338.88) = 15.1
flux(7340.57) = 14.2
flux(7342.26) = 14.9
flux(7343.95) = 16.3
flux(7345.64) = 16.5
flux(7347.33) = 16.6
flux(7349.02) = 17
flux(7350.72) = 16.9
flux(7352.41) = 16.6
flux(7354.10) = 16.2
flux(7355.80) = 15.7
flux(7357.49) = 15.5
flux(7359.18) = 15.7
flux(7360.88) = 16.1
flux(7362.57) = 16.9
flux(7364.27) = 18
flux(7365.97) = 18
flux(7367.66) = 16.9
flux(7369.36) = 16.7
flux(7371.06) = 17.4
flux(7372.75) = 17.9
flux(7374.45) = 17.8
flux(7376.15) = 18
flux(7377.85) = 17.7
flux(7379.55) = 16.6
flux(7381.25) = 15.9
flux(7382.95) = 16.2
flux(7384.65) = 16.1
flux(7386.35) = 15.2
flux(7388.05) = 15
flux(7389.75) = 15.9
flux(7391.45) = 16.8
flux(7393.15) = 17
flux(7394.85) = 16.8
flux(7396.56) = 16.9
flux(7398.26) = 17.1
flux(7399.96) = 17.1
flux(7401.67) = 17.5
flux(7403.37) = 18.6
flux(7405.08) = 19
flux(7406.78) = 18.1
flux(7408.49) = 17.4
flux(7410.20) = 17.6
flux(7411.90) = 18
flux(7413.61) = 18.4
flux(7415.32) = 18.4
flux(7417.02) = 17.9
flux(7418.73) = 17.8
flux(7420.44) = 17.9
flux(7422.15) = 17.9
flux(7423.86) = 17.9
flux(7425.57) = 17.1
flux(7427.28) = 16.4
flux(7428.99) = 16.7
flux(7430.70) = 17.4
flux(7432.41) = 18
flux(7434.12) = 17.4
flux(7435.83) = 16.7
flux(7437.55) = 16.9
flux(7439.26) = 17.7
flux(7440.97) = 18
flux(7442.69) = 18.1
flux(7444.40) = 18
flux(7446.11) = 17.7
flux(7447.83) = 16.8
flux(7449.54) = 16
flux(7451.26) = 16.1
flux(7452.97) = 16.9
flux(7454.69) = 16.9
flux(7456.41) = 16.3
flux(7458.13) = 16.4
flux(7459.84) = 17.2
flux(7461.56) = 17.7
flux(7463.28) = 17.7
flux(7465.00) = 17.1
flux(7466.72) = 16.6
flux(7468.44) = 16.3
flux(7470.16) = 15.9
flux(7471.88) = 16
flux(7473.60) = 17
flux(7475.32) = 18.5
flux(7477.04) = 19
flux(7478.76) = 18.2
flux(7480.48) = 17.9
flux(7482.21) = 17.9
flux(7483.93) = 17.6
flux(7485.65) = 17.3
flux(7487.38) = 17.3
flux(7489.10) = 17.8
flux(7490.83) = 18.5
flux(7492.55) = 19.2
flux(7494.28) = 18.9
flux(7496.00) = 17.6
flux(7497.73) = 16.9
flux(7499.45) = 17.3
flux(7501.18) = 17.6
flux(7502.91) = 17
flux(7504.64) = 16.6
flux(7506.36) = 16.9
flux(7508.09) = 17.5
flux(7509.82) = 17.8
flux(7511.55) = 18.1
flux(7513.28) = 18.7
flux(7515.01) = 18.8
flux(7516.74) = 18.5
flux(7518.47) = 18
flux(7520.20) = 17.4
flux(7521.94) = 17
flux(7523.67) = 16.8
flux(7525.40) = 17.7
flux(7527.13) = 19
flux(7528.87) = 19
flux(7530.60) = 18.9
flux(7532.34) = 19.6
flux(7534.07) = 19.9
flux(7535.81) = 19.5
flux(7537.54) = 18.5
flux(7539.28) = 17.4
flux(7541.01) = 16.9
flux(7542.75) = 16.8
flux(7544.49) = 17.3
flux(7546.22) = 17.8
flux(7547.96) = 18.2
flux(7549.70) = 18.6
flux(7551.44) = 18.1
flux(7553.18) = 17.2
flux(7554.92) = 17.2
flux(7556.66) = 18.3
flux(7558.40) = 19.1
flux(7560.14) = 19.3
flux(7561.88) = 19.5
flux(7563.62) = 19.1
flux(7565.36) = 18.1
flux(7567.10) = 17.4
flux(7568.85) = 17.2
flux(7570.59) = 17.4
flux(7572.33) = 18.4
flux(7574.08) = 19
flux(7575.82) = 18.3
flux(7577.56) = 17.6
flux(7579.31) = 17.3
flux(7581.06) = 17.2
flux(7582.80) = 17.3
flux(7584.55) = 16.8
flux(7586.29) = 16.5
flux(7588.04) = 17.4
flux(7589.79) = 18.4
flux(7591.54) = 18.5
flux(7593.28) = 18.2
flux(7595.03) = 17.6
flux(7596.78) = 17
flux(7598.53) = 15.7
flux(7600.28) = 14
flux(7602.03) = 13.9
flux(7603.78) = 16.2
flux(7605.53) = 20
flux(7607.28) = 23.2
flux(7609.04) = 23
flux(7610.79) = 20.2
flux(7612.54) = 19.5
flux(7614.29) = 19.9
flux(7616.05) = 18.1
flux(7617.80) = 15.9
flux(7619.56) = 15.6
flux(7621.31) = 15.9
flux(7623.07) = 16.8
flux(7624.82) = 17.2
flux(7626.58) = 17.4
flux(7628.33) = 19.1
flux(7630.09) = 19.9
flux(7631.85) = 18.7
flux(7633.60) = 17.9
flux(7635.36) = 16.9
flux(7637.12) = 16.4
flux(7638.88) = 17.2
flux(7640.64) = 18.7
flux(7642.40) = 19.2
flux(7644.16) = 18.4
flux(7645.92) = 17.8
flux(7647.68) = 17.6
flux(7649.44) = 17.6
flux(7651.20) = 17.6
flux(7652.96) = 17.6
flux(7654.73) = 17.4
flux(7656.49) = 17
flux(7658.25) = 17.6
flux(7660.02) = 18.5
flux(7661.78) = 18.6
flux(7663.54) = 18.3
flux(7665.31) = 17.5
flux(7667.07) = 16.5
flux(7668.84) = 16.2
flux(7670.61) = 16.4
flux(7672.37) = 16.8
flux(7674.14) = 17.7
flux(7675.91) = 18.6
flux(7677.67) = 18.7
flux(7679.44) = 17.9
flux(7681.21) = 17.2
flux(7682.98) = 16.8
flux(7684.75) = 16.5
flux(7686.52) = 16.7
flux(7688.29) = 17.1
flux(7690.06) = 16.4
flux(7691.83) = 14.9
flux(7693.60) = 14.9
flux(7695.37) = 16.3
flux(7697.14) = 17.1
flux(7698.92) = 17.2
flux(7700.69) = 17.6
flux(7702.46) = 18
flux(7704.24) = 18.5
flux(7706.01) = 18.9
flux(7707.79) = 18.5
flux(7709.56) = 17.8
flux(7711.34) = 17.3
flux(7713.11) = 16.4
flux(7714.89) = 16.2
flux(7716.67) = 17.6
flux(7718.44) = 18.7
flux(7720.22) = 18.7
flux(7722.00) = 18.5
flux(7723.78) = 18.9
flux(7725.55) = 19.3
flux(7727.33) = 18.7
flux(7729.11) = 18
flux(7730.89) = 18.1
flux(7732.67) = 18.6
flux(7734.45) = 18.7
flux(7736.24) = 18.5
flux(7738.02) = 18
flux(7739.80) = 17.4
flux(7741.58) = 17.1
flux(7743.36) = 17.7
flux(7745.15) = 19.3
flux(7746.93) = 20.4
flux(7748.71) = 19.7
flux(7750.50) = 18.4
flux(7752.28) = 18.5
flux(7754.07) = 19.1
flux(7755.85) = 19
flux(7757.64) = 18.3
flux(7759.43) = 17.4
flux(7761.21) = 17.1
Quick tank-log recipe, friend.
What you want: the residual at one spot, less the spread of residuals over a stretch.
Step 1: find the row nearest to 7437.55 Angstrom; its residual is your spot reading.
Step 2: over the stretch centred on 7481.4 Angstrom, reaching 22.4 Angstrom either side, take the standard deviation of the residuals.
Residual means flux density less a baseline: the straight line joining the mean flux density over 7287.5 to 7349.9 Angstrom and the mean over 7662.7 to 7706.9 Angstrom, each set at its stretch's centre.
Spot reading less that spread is -1.0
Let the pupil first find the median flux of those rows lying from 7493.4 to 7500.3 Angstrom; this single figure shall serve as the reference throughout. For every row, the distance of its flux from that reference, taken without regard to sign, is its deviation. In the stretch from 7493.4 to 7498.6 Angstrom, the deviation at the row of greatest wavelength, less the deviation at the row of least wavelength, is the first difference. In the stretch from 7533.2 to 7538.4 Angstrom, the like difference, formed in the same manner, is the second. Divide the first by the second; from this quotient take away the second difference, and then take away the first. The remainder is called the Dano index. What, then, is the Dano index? 2.9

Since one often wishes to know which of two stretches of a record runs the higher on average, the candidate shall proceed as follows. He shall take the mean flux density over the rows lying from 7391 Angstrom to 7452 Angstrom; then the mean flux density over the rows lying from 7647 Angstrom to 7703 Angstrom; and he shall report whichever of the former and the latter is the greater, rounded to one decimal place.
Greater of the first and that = 17.5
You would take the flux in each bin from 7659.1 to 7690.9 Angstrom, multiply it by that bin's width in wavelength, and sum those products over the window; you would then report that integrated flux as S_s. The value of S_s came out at 552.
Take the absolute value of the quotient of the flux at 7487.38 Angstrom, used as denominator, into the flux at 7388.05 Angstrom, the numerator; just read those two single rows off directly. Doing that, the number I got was 0.87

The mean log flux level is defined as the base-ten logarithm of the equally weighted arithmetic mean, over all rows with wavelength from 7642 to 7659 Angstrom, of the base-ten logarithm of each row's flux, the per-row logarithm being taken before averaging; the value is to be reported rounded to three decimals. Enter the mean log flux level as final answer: 0.097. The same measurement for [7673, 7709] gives 0.092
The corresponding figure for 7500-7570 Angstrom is 0.099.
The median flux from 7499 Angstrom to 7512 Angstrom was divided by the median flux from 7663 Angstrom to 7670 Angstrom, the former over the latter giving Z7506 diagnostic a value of 1.02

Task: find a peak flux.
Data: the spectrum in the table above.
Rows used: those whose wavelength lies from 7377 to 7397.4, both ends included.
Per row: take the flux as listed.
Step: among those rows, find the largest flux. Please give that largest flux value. 17.7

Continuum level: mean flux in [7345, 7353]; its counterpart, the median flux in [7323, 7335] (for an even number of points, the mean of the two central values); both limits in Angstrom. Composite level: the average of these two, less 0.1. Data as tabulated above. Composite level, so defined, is 16.4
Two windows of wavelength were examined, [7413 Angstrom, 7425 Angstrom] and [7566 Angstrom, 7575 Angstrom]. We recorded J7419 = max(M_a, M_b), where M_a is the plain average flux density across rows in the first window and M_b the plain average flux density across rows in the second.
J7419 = 18.0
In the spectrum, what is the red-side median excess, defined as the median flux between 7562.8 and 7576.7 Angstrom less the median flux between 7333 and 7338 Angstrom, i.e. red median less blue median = 2.3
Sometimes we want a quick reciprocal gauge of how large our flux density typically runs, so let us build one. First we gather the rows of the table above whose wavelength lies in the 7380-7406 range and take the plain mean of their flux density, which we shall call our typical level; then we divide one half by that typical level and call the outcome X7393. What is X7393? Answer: 0.0299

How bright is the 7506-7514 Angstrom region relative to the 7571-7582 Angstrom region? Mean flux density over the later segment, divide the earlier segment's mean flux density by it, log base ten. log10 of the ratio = 0.00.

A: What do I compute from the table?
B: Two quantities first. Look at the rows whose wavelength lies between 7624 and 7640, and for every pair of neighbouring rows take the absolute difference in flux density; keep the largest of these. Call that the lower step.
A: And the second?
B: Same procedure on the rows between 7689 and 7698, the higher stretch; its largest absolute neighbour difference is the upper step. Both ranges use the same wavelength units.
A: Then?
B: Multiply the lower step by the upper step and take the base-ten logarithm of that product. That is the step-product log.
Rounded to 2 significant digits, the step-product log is 0.41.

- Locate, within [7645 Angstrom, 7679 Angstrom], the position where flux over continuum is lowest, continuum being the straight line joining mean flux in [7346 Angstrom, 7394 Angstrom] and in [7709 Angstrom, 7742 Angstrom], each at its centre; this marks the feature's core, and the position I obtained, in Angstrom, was 7668.84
